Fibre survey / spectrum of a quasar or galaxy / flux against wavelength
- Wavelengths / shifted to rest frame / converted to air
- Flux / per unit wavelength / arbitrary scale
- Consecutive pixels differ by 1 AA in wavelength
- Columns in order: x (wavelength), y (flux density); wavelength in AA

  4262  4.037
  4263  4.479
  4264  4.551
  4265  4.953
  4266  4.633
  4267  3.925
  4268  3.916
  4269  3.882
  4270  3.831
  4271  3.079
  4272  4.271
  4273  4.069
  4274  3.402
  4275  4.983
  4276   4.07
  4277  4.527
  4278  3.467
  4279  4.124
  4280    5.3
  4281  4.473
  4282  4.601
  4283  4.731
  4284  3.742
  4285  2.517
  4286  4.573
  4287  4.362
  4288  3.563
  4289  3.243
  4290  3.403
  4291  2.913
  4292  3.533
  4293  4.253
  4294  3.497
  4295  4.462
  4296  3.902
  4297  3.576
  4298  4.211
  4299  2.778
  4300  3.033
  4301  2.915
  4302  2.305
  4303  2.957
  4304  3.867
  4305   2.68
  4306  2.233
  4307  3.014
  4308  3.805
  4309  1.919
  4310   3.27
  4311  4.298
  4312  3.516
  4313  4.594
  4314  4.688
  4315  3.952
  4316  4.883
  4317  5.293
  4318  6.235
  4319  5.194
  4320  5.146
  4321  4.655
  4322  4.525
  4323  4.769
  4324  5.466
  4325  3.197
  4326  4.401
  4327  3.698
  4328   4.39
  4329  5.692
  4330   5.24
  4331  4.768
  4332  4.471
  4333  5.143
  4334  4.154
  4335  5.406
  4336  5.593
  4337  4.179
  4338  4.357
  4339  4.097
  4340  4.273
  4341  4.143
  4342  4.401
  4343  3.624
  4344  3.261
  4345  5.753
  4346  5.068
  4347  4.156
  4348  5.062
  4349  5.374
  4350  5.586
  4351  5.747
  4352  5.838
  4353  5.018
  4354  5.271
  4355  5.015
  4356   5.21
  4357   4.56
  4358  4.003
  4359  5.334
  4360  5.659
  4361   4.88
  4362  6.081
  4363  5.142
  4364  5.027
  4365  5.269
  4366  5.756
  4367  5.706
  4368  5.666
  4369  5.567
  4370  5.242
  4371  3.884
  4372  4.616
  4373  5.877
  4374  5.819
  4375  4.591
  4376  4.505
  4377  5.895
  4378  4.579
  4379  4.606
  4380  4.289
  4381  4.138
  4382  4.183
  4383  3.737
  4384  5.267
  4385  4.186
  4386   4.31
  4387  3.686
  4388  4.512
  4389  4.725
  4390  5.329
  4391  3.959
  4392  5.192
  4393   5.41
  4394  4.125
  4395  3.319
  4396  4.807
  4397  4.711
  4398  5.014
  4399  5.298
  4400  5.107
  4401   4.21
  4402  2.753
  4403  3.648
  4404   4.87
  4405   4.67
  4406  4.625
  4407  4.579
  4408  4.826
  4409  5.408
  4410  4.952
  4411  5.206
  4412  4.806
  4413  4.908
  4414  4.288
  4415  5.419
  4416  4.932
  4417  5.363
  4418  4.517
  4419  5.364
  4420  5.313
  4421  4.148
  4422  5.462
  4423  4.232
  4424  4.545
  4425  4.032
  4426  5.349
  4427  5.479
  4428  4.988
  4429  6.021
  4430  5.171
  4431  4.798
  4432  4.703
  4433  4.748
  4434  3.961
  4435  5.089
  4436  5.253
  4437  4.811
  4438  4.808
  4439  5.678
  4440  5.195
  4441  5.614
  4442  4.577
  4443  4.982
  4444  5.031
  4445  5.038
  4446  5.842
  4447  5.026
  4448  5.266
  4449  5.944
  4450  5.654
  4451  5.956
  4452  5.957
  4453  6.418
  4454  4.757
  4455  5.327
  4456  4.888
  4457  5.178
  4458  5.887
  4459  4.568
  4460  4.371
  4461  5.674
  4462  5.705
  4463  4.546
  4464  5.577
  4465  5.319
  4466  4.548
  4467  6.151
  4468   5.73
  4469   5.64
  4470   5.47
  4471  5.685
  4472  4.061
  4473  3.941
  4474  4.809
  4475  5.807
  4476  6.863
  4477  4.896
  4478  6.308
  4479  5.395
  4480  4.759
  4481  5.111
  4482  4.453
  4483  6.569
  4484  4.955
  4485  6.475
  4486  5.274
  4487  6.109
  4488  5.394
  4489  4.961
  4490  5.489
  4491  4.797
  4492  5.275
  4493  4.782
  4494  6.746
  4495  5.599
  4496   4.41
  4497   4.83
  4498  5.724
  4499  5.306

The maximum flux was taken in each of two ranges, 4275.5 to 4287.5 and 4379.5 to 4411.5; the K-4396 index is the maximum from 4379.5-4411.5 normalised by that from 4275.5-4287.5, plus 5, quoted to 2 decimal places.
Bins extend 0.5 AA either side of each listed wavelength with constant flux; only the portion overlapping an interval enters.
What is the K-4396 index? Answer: 6.02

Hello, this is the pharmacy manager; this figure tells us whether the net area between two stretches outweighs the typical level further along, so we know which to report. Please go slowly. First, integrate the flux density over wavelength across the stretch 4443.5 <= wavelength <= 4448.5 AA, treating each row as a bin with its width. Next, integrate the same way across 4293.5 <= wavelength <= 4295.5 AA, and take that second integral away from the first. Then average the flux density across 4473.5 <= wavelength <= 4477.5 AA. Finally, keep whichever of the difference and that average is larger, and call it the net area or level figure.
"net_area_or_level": 18.2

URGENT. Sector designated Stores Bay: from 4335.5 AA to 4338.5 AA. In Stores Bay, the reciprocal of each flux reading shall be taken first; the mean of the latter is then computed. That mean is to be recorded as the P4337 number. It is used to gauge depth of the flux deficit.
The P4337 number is 0.216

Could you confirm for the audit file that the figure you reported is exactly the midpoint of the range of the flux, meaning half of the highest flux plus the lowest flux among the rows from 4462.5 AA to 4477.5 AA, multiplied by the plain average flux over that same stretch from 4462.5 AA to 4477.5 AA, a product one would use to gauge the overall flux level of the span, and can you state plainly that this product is 28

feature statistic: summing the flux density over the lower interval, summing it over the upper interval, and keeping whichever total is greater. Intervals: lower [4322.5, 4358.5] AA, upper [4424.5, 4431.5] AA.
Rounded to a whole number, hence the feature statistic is 170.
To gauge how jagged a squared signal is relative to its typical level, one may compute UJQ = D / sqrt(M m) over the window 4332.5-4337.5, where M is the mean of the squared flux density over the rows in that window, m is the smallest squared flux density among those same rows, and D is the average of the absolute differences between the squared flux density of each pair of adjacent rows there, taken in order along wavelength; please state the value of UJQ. 0.45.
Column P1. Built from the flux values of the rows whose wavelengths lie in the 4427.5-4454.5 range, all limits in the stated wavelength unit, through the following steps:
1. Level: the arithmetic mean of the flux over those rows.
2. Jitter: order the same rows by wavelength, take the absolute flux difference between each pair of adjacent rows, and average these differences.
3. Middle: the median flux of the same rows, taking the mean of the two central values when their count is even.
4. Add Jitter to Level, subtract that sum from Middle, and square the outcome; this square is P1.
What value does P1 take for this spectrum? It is 0.4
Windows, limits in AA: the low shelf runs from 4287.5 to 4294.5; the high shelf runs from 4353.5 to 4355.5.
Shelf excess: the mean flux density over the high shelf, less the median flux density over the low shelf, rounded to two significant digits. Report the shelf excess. 1.6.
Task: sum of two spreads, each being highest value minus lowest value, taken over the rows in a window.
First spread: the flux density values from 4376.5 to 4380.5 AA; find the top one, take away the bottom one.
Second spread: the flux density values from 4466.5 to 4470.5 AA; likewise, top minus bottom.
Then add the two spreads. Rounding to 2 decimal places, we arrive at 2.29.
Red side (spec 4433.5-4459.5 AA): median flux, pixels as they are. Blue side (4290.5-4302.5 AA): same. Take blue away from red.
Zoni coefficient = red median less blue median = 1.7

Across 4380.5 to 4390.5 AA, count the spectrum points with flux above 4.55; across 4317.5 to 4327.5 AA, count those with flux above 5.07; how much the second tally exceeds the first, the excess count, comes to 1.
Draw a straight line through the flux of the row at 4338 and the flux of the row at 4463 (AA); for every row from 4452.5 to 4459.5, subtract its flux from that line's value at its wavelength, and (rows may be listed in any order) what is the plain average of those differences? -0.75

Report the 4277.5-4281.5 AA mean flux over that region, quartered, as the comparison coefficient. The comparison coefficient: 1.09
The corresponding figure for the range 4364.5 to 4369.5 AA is 1.40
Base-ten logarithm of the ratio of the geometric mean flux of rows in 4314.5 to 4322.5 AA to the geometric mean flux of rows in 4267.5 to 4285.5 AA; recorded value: 0.093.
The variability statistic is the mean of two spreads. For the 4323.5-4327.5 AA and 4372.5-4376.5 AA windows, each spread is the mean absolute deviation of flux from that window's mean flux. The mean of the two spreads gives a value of 0.70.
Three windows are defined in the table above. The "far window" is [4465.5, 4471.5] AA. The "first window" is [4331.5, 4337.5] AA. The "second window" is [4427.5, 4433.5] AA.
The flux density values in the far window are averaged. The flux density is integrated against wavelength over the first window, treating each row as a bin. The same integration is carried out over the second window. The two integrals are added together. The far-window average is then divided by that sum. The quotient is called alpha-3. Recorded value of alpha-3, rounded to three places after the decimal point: 0.093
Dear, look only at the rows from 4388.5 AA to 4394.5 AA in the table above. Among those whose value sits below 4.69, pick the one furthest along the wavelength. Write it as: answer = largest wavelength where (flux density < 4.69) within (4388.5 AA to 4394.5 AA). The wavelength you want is 4394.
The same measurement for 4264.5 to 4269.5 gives 4269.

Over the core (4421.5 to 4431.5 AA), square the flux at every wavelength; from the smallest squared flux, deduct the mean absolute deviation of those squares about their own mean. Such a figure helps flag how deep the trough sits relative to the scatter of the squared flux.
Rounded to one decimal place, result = 11.4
